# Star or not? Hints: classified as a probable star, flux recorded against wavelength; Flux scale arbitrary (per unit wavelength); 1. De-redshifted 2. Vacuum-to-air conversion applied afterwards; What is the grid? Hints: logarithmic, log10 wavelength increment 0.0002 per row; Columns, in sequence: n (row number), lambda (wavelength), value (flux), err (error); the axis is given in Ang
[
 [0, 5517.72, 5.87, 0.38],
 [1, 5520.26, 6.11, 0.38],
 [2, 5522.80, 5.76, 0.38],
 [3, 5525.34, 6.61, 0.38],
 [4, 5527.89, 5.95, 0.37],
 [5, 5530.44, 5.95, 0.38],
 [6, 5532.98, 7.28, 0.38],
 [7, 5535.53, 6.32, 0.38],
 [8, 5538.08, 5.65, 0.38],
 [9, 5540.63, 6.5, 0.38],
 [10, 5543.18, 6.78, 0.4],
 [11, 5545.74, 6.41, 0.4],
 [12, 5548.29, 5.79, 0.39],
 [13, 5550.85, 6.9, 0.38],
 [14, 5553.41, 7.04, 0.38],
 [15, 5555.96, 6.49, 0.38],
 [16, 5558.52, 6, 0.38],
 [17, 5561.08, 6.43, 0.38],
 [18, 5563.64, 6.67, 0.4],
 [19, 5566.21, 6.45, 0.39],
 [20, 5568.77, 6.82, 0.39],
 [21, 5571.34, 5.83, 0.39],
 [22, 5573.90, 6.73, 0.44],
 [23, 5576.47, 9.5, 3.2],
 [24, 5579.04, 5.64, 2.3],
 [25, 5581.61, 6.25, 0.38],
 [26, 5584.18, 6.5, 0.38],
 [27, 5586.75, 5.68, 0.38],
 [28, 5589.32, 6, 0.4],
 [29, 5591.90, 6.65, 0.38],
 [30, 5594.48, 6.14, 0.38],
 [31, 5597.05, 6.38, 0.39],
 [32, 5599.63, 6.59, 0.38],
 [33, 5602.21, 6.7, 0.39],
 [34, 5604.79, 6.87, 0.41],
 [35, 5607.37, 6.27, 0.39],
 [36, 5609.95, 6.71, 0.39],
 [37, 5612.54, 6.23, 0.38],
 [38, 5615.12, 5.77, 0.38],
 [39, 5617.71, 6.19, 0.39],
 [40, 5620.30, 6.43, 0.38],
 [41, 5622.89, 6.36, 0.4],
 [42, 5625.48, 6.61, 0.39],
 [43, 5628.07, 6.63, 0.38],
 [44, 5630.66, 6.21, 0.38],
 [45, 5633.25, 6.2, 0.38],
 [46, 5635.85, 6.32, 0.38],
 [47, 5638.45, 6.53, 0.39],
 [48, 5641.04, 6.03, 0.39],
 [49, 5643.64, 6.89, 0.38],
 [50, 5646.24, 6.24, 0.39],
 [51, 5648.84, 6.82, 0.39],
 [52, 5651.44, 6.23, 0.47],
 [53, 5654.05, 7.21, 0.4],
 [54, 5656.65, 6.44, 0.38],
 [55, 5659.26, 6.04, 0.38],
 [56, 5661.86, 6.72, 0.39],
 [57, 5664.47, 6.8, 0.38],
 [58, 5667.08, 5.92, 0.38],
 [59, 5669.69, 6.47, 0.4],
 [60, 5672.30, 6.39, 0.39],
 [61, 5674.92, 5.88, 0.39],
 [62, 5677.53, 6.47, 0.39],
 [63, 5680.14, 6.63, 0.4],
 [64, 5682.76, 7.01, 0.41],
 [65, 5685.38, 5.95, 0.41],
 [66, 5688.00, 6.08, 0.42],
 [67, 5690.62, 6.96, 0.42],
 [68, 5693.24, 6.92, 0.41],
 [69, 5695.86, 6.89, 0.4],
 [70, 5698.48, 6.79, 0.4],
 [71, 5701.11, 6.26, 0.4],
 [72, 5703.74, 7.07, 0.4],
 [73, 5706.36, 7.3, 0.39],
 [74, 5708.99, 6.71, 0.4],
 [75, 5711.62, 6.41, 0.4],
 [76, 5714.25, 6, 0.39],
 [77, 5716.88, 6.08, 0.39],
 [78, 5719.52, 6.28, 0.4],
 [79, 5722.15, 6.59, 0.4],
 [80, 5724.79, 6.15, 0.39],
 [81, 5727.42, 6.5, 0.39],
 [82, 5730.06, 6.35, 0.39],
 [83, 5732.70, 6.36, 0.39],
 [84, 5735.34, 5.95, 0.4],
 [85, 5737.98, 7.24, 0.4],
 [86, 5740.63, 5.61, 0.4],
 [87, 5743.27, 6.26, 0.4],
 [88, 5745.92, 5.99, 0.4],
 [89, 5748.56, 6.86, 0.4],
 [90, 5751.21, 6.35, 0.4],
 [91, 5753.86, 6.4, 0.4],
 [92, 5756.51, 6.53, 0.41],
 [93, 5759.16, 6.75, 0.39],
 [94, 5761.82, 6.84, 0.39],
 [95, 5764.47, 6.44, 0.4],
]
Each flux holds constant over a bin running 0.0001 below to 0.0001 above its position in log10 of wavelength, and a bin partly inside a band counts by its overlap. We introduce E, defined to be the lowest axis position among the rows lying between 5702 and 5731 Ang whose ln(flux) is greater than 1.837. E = 5703.74 Ang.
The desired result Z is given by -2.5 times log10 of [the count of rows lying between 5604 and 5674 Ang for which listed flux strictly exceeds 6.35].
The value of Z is -2.9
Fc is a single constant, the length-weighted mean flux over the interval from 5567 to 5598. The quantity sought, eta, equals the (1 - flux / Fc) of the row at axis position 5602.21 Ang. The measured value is -0.03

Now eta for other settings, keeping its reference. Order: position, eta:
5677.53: 0.01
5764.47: 0.01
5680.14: -0.02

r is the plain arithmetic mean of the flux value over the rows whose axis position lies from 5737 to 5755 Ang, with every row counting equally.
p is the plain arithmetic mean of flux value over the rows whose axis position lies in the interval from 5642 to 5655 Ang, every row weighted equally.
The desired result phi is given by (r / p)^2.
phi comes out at 0.91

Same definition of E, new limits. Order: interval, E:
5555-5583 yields 5555.96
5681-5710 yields 5682.76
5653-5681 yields 5654.05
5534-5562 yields 5535.53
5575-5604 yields 5576.47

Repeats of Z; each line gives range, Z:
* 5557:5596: -2.3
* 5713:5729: -0.8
